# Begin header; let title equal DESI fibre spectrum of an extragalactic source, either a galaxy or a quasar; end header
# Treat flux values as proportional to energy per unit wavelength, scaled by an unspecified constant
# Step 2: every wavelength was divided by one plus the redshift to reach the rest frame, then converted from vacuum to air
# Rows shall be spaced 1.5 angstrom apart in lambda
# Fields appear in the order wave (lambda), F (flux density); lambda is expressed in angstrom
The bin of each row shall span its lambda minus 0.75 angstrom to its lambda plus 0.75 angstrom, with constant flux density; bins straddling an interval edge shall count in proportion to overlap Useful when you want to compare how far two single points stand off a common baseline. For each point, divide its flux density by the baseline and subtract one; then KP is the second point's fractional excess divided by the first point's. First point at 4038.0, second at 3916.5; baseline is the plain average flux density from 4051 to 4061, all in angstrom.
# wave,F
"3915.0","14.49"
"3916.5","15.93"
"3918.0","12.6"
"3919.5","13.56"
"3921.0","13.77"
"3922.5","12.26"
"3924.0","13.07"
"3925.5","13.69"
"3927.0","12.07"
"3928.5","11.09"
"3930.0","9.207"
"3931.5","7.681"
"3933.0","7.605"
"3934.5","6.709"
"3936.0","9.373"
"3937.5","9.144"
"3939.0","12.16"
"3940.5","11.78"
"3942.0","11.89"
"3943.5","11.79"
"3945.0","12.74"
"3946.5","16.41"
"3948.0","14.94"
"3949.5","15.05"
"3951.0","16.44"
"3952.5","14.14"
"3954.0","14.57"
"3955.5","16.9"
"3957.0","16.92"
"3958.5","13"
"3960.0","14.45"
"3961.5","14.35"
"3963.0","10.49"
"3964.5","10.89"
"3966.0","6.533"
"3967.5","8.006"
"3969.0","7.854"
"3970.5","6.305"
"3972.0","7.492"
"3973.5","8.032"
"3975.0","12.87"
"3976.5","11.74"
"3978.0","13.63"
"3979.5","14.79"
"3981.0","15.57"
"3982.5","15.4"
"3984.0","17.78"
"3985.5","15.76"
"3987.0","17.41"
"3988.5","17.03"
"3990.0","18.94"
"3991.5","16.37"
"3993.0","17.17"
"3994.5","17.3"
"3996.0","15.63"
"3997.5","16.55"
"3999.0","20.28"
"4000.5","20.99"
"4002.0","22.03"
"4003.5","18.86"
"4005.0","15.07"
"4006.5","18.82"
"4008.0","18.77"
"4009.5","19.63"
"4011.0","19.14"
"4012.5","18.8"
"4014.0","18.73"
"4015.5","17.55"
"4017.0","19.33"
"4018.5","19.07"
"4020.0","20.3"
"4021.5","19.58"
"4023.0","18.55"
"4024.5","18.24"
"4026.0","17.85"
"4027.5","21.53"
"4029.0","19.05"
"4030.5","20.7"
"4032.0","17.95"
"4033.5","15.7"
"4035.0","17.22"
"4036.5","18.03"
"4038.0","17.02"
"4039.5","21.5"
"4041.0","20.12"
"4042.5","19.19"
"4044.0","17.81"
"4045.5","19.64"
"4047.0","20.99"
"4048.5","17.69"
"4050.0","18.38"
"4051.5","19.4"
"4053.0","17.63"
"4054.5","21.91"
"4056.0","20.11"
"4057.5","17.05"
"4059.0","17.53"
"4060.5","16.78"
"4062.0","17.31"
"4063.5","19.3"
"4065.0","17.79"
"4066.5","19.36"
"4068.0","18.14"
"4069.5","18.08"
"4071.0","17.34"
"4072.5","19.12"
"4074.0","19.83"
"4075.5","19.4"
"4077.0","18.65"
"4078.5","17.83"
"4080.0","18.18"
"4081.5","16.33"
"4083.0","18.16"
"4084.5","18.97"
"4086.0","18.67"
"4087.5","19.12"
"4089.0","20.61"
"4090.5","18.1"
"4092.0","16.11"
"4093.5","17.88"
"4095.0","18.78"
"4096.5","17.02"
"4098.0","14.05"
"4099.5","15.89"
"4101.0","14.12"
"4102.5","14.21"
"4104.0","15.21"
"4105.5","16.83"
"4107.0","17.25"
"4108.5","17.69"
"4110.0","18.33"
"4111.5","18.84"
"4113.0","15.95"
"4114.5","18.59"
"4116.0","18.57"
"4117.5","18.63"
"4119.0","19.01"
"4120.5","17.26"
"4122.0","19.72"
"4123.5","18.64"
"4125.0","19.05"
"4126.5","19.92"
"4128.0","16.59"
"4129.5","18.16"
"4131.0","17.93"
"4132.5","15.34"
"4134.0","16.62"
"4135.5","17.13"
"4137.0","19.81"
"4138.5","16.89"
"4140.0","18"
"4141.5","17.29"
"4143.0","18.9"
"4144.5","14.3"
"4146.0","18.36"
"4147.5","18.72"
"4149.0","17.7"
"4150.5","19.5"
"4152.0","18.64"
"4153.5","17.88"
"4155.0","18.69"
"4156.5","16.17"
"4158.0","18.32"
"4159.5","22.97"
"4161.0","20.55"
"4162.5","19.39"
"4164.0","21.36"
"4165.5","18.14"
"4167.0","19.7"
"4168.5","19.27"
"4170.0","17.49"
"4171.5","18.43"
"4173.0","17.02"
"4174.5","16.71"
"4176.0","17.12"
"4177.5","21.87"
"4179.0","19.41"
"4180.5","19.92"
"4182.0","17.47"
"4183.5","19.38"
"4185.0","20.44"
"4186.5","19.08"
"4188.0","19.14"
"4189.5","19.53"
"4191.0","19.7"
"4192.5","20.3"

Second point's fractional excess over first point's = 2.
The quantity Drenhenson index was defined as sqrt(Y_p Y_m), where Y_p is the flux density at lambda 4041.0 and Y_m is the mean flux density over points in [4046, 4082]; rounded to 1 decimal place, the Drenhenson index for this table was 19.3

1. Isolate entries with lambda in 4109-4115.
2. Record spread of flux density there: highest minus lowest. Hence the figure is 2.9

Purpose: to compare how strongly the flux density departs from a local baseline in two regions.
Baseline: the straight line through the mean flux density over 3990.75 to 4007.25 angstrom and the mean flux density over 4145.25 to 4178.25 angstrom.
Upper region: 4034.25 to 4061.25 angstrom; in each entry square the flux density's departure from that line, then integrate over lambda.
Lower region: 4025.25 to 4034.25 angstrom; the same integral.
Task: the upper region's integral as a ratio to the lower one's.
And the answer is 2.0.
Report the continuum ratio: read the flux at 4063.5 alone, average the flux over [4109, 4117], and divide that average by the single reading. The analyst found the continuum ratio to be 0.94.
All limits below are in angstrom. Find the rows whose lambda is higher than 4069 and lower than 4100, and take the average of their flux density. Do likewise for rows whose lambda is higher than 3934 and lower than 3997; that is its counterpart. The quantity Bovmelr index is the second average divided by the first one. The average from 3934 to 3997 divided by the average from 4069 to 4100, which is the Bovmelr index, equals 0.7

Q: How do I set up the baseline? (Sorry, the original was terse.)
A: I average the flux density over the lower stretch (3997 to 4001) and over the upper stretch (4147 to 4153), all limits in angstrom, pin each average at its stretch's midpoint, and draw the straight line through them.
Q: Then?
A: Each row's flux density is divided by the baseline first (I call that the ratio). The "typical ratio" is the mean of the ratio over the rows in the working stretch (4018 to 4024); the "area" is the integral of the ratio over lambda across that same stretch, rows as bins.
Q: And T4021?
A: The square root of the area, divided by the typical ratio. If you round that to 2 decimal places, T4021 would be 2.44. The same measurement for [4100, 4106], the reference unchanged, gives 2.74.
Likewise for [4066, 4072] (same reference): 2.50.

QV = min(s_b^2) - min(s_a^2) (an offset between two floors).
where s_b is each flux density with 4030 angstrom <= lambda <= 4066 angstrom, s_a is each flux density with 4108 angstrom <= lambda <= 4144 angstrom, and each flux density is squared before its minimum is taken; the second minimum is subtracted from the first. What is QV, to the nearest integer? 11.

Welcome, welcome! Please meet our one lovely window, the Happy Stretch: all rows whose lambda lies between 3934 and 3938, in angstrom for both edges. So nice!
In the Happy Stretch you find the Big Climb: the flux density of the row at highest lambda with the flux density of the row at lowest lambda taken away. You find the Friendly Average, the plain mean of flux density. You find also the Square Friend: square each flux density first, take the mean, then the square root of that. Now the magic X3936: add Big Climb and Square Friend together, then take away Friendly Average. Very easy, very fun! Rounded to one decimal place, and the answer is 2.5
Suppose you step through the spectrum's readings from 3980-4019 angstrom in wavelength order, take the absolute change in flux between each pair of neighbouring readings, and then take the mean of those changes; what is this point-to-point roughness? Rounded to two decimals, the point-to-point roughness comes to 1.43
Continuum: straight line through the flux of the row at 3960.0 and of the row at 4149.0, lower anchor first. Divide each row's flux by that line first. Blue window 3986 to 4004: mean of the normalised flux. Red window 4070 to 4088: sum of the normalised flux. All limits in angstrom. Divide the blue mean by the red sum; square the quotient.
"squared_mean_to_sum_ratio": 0.0081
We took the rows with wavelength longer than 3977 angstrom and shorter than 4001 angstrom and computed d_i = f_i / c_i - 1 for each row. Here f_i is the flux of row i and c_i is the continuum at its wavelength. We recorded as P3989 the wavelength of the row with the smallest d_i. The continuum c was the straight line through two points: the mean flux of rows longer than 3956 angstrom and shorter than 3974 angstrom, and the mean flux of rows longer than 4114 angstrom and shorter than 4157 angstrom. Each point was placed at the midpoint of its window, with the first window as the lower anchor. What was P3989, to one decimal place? 3978.0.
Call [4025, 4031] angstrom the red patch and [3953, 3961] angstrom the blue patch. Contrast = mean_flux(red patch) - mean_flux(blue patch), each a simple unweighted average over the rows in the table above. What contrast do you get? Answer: 4.6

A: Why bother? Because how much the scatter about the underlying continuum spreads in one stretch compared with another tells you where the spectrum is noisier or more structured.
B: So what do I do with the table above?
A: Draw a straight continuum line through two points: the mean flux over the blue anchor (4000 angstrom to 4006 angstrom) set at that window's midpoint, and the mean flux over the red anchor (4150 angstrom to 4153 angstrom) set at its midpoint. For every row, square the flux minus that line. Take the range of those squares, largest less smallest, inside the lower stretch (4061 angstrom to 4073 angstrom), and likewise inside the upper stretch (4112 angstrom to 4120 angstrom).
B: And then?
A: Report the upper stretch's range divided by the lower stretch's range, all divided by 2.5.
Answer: 1.2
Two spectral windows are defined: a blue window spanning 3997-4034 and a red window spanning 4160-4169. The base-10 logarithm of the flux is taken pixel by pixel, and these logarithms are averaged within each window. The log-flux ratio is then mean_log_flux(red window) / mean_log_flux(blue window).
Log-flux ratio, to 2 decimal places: 1.02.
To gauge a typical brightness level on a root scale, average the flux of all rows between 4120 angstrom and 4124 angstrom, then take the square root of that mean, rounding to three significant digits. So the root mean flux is 4.31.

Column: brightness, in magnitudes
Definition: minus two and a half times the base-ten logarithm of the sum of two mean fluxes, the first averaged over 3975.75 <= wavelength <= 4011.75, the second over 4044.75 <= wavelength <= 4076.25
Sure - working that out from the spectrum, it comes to -3.89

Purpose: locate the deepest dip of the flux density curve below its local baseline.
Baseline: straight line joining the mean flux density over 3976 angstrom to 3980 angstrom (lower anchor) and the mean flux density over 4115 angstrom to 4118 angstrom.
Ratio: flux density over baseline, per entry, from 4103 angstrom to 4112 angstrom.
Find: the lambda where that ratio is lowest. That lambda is 4104.0 angstrom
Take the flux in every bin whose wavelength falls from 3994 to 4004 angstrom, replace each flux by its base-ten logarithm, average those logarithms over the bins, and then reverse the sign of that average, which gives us -1.27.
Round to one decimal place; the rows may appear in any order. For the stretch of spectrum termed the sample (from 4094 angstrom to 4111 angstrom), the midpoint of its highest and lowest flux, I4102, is 16.4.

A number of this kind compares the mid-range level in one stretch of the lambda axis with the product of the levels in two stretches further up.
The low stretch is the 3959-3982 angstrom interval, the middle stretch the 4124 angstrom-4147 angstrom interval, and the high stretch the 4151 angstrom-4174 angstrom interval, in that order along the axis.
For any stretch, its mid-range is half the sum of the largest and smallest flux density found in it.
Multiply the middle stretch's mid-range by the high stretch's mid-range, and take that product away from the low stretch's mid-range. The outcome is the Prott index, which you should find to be -324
